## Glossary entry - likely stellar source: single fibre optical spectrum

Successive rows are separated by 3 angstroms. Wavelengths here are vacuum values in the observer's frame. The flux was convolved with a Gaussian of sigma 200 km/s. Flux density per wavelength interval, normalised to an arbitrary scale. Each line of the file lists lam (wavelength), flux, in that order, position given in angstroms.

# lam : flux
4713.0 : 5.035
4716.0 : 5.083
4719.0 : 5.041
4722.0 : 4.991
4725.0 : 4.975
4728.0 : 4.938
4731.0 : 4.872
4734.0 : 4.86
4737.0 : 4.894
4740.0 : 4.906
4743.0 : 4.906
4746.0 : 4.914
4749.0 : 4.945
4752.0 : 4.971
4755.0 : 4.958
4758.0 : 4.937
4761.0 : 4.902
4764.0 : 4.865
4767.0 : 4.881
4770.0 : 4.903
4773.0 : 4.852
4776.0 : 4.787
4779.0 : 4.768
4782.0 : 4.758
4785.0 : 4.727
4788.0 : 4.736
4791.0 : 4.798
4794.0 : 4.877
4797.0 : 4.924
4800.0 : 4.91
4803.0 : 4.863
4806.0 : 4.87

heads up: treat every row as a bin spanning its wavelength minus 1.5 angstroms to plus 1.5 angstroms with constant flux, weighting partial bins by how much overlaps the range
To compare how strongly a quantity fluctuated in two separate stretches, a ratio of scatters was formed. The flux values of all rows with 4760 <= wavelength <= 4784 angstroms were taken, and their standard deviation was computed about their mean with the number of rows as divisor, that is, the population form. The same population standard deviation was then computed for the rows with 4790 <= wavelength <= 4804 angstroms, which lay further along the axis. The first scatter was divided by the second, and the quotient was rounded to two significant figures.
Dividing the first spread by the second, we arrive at 1.3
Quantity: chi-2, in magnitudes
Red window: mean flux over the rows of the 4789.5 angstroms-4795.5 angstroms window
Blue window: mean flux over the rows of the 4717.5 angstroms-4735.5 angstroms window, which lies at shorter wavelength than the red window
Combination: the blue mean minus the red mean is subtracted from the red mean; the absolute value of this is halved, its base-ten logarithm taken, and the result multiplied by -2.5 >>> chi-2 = -0.934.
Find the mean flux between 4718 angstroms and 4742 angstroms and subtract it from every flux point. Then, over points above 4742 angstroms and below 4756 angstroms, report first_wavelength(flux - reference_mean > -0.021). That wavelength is 4746.0 angstroms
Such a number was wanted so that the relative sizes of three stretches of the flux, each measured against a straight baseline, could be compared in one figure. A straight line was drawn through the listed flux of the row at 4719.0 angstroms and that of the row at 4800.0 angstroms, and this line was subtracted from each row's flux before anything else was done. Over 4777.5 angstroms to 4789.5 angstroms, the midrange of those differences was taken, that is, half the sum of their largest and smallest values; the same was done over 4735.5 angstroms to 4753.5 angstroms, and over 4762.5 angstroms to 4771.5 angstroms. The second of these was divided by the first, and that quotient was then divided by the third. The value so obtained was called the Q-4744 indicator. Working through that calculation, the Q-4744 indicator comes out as -4.4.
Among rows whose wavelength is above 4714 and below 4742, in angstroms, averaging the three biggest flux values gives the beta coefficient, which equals 5.038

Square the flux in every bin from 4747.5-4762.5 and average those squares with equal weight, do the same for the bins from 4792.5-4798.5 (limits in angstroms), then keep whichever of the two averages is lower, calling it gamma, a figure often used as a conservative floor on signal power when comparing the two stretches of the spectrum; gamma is 24.0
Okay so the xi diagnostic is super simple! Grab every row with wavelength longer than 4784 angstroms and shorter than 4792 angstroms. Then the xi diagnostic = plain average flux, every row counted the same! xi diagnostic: 4.75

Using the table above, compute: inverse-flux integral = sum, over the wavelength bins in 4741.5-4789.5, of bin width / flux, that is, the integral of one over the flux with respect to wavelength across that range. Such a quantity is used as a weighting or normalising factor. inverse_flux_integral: 9.9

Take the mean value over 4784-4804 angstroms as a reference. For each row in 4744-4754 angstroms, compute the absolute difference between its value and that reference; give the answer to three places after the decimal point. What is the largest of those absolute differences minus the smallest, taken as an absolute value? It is 0.057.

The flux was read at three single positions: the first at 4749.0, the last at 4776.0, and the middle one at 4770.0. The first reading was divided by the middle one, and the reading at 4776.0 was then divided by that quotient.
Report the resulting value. 4.75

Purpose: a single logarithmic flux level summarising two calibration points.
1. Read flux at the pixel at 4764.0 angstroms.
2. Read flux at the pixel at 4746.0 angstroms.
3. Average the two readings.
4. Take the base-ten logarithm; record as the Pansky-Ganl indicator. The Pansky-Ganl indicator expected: 0.6893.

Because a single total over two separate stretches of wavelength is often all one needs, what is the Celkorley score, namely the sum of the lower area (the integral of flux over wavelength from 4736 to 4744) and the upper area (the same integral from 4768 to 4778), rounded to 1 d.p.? 87.7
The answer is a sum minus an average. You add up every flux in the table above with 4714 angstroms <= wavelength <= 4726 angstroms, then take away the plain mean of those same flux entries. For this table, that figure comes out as 15.1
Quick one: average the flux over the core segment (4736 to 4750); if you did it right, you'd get 4.91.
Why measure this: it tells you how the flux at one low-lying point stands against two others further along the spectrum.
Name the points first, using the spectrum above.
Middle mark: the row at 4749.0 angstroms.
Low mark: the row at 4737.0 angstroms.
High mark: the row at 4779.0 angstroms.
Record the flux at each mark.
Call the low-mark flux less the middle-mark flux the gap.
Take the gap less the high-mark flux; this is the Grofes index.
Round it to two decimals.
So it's -4.82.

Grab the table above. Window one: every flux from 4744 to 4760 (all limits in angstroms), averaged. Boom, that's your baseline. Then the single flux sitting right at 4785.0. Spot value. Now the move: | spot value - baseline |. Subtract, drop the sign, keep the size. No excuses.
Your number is 0.22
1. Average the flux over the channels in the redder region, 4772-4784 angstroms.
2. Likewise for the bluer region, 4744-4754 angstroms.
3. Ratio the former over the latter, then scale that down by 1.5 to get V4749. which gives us 0.646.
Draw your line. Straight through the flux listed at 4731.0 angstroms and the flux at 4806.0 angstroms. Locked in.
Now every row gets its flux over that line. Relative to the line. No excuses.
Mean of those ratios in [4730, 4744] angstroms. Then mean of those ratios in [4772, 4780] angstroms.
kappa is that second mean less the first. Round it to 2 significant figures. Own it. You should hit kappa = -0.017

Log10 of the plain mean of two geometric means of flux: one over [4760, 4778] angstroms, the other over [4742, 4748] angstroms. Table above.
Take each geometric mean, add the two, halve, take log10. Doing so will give 0.689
